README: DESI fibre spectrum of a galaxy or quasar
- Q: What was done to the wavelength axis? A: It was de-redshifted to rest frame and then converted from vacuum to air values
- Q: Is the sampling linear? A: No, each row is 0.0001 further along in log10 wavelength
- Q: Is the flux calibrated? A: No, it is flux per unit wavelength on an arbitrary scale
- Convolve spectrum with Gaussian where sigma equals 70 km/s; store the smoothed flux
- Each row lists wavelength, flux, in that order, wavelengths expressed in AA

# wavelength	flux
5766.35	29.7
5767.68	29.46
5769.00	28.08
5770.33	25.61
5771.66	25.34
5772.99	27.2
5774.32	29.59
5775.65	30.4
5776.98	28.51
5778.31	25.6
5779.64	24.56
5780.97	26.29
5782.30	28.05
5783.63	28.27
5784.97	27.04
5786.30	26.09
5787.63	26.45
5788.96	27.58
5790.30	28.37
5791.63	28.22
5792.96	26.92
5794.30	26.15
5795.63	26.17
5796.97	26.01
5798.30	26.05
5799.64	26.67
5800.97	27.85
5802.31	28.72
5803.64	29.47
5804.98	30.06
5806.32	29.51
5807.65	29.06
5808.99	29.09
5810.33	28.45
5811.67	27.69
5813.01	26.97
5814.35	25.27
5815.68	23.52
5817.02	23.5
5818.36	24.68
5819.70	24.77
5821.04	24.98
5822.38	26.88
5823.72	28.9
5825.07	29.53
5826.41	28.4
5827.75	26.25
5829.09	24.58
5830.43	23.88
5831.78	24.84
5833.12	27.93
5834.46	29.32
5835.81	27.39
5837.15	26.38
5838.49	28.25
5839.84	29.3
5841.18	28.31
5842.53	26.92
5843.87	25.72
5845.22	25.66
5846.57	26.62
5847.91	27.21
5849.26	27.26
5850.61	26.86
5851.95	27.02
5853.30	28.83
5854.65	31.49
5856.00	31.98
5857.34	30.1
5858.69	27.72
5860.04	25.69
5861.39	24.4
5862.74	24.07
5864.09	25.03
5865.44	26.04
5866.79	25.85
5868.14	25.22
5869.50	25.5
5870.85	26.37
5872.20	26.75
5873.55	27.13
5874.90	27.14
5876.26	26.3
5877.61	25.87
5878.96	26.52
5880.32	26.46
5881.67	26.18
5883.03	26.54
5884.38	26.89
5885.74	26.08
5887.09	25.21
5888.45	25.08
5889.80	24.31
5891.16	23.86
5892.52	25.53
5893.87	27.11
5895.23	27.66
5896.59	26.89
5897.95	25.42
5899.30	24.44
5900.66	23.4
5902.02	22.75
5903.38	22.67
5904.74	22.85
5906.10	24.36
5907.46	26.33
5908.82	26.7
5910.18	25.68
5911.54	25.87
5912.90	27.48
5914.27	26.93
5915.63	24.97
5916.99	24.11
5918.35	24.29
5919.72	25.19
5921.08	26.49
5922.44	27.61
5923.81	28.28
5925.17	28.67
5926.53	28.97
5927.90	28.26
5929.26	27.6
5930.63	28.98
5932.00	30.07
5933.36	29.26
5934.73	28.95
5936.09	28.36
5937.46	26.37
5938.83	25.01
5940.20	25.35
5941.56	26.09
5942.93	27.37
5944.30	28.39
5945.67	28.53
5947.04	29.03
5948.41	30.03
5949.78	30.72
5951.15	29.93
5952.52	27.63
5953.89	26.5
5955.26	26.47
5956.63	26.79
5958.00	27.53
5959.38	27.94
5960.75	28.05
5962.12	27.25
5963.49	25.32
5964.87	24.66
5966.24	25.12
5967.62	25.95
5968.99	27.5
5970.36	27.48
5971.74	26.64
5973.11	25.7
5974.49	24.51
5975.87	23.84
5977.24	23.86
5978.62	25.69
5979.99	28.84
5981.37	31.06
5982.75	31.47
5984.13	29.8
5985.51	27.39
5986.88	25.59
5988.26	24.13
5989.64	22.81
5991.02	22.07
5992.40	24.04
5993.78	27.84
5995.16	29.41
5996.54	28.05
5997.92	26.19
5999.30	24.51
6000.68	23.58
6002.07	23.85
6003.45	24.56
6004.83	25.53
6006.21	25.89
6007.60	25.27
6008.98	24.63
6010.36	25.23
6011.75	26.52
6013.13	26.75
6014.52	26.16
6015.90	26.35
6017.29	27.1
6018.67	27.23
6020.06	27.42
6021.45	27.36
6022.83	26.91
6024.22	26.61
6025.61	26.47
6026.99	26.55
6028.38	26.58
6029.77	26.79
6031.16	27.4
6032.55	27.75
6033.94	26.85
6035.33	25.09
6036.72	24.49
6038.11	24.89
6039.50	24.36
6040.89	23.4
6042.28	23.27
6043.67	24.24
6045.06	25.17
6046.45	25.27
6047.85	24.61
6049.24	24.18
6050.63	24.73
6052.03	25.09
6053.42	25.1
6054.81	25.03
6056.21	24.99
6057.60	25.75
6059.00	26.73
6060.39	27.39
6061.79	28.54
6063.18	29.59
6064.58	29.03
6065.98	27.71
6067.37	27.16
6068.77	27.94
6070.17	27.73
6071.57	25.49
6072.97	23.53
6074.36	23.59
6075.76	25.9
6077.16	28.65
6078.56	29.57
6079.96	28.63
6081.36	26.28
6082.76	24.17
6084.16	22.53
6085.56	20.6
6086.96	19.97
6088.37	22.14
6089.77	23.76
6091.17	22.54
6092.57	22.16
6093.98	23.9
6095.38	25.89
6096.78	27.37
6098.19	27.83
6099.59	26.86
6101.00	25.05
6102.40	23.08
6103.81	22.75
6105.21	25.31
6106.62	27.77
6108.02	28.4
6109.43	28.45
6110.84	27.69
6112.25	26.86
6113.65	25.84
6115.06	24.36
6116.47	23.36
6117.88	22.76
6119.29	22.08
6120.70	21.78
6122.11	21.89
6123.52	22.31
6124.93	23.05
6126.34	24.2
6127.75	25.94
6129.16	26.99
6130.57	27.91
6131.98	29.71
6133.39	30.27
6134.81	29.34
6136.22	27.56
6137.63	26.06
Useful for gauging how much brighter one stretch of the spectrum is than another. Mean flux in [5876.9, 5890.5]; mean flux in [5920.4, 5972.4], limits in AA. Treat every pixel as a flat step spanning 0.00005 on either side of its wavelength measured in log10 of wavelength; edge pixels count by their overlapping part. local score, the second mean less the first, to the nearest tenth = 1.7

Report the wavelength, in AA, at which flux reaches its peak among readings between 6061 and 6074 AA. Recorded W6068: 6063.18 AA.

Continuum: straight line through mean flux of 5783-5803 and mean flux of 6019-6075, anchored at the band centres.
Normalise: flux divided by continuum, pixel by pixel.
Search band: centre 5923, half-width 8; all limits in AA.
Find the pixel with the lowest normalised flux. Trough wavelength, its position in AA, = 5916.99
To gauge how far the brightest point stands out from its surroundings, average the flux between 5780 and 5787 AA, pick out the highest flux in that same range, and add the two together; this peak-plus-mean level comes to 55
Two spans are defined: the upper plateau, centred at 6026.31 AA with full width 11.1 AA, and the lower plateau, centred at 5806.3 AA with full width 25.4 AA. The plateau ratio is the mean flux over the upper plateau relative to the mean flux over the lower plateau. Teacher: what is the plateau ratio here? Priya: 0.990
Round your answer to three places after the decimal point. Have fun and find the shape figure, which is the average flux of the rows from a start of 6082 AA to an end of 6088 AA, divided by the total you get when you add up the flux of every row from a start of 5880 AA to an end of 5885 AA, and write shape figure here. 0.206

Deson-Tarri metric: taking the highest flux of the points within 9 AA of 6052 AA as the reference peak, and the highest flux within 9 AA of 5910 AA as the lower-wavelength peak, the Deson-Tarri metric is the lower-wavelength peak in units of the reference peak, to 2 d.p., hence 1.00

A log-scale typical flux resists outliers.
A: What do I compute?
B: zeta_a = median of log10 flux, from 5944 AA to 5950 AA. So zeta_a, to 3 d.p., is 1.463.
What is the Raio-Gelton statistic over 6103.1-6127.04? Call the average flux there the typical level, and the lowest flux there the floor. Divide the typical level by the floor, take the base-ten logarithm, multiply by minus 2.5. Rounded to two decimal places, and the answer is -0.13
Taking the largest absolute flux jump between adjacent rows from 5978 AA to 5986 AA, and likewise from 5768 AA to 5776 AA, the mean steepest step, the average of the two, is 2.8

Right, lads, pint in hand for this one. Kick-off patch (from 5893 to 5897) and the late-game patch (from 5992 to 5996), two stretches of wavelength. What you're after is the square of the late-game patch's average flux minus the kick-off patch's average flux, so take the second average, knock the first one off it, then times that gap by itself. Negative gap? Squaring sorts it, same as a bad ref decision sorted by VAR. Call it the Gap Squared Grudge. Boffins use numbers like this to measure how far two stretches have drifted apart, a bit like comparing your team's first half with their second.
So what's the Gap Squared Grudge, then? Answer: 0.0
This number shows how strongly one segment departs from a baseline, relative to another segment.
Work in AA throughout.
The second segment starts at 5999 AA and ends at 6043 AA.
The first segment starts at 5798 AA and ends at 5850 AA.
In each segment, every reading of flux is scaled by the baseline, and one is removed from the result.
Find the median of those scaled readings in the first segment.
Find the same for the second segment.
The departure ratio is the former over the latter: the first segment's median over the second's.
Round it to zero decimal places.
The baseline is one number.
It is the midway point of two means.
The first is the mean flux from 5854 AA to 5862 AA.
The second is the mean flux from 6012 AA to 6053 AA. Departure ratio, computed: 0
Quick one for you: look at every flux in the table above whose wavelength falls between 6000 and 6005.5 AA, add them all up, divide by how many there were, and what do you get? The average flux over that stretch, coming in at 24.4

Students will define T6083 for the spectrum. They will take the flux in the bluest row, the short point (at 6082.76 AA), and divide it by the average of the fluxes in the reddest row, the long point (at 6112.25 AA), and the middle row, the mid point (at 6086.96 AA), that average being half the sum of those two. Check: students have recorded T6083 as 1.03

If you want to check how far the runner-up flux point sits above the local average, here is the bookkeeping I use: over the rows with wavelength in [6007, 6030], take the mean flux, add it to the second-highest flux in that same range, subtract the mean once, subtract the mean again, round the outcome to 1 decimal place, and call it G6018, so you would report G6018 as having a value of 0.9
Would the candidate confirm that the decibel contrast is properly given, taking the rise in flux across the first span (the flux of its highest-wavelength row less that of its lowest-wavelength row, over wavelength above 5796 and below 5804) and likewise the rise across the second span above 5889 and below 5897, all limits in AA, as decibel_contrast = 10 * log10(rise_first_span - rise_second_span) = -1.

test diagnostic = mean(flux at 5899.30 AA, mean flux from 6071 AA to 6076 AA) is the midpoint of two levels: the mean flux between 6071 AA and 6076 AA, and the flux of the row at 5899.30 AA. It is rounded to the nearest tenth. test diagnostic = 24.5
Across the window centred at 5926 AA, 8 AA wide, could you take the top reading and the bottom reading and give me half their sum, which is 28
